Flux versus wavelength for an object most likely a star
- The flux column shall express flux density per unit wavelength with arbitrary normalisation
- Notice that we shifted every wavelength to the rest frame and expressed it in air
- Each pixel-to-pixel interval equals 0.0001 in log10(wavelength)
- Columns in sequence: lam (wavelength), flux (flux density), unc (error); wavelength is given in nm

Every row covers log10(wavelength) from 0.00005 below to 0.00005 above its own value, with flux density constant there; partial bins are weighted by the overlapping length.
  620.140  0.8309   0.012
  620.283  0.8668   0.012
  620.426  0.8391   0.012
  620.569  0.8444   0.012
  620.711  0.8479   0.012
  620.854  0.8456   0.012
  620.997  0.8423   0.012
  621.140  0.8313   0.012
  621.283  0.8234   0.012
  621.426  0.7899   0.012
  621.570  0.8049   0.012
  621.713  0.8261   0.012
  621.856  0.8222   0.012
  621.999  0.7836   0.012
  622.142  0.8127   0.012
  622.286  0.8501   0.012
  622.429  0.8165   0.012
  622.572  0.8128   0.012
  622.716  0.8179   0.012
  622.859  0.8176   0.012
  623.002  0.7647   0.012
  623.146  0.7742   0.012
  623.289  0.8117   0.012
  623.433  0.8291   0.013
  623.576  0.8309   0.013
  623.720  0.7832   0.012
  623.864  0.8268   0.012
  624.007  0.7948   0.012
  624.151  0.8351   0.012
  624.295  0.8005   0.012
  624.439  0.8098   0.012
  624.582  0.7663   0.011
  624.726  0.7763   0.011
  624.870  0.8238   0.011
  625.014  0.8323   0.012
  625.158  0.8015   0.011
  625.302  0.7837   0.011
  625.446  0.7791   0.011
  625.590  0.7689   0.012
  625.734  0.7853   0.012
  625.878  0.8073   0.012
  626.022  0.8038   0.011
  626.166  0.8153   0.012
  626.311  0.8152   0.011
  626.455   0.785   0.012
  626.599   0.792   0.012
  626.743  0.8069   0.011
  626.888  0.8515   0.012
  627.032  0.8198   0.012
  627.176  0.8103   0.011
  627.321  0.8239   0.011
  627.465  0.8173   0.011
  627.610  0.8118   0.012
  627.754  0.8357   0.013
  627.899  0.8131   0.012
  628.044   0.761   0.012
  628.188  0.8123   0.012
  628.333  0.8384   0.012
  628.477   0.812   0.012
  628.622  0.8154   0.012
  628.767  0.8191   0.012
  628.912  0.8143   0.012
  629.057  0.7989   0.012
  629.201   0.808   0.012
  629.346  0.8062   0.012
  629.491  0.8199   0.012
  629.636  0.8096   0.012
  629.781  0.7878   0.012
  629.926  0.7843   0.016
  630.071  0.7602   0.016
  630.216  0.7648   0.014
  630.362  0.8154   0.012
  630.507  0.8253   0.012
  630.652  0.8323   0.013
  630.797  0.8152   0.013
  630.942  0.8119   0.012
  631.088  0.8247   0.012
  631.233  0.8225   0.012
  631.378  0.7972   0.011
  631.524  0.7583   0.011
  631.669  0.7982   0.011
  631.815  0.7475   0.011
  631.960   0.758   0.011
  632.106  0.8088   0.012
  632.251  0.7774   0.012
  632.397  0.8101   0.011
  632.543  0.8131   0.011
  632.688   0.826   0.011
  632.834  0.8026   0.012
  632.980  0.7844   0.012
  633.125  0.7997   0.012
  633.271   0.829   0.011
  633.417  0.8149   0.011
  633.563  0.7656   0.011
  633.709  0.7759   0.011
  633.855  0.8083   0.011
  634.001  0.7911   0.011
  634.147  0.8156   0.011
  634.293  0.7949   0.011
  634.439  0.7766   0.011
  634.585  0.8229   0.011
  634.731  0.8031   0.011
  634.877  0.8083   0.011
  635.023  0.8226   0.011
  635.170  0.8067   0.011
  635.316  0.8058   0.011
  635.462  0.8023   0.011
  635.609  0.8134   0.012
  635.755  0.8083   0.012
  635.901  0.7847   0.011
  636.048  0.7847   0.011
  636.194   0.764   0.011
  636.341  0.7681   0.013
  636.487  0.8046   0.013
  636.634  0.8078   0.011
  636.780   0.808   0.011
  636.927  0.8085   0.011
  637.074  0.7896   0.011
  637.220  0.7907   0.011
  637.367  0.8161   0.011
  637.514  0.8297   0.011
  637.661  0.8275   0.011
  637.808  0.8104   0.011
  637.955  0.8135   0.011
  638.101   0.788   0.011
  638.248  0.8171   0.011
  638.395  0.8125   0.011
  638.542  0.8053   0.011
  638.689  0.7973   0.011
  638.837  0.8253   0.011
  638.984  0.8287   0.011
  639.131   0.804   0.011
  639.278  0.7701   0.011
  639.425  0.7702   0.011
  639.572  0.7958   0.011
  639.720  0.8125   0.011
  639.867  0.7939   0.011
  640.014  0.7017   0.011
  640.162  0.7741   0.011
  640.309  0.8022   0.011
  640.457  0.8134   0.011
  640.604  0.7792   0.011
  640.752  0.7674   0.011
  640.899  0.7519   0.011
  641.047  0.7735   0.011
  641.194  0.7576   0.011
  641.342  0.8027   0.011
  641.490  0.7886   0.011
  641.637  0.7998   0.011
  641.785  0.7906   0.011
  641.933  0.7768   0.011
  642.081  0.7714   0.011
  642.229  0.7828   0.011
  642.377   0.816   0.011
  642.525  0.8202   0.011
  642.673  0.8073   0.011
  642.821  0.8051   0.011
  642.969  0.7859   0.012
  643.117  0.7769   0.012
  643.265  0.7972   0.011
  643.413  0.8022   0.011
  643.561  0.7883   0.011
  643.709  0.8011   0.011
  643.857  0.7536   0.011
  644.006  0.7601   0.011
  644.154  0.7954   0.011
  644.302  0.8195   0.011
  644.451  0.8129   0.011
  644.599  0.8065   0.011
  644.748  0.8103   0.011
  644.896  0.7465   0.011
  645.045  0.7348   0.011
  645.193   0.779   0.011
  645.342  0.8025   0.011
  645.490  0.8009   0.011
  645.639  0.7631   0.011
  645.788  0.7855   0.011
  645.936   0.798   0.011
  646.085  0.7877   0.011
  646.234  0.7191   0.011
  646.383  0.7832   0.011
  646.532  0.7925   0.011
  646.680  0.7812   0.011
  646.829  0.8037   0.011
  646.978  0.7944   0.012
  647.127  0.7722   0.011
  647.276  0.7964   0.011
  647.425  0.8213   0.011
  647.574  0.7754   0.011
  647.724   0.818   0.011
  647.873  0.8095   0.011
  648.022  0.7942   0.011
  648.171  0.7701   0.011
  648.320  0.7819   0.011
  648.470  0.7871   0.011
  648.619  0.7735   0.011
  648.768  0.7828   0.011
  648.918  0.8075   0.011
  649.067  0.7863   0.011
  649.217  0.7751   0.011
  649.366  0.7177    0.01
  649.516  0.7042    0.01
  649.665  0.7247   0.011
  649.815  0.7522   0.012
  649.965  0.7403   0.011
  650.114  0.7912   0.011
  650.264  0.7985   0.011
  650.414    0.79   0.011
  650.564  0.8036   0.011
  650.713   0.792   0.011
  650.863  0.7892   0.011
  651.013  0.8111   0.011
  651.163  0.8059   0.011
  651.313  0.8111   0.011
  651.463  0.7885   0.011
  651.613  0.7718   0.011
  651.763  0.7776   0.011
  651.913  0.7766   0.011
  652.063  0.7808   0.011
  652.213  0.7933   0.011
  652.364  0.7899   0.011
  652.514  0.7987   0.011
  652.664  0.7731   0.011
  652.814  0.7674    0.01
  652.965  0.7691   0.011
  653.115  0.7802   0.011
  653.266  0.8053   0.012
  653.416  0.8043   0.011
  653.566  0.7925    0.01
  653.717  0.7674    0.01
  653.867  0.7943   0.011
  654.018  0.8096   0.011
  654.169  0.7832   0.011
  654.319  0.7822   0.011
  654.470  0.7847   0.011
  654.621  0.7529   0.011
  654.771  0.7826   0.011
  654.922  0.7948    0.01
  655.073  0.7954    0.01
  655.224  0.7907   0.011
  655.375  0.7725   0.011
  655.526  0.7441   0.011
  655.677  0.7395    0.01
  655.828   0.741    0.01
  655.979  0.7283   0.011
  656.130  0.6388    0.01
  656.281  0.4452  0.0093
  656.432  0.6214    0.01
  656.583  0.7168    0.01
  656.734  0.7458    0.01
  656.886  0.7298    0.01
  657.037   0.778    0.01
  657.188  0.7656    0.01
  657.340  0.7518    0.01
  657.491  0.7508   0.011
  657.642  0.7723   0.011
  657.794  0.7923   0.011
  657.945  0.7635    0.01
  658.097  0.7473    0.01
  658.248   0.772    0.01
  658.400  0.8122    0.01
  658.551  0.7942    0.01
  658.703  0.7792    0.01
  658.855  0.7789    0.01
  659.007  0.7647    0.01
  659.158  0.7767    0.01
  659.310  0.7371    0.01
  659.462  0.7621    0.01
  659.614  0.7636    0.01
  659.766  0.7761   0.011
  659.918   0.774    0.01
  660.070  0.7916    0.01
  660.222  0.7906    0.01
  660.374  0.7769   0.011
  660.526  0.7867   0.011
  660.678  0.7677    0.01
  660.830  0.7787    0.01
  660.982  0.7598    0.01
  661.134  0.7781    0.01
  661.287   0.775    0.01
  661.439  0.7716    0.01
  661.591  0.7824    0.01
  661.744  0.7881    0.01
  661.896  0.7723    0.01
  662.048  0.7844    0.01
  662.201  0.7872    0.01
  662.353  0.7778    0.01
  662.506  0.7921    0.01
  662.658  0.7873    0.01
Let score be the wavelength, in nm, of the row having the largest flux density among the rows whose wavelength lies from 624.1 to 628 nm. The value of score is 626.888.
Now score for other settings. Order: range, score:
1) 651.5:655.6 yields 654.018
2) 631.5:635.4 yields 633.271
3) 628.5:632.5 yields 630.652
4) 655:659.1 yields 658.400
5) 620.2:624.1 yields 620.283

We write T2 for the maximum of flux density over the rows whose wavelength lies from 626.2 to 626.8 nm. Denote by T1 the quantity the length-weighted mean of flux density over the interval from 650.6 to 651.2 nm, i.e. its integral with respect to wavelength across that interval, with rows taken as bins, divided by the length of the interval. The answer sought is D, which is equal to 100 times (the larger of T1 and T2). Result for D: 81.5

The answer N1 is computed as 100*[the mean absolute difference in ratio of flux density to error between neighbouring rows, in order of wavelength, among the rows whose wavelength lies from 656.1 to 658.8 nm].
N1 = 460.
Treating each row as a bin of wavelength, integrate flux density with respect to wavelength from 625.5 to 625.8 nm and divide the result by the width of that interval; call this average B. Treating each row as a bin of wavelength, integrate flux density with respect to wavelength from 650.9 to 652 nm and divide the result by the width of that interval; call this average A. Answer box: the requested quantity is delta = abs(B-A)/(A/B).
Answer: 0.0141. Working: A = 0.792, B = 0.777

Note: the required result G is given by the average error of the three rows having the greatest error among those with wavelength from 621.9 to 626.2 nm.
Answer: 0.0127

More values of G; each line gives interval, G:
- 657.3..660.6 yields 0.0110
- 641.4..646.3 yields 0.0117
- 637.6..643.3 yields 0.0117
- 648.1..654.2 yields 0.0117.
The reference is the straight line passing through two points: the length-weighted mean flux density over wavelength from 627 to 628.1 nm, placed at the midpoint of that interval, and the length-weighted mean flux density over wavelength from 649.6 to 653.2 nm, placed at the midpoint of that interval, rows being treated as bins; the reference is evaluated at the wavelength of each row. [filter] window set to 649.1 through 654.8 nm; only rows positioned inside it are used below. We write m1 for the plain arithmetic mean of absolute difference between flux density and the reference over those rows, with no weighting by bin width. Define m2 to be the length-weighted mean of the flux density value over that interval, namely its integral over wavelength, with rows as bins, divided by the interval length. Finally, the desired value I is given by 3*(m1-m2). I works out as -2.28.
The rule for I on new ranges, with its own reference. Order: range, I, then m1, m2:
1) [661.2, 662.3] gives -2.31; 0.010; 0.780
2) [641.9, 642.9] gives -2.34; 0.018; 0.797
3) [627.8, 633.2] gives -2.35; 0.017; 0.802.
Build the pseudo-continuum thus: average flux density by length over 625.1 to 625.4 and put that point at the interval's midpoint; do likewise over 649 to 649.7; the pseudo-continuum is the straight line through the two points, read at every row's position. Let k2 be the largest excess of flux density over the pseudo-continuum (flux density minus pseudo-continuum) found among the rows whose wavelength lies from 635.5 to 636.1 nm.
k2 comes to 0.043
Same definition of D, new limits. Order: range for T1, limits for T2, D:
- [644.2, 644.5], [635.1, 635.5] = 81.4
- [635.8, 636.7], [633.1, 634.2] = 82.9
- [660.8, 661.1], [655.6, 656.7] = 77.0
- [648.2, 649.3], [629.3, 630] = 82.0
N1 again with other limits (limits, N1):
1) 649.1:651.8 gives 180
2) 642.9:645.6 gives 214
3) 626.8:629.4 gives 232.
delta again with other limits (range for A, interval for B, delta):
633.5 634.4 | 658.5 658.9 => 0.0088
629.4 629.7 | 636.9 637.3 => 0.0182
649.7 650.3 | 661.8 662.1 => 0.0157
